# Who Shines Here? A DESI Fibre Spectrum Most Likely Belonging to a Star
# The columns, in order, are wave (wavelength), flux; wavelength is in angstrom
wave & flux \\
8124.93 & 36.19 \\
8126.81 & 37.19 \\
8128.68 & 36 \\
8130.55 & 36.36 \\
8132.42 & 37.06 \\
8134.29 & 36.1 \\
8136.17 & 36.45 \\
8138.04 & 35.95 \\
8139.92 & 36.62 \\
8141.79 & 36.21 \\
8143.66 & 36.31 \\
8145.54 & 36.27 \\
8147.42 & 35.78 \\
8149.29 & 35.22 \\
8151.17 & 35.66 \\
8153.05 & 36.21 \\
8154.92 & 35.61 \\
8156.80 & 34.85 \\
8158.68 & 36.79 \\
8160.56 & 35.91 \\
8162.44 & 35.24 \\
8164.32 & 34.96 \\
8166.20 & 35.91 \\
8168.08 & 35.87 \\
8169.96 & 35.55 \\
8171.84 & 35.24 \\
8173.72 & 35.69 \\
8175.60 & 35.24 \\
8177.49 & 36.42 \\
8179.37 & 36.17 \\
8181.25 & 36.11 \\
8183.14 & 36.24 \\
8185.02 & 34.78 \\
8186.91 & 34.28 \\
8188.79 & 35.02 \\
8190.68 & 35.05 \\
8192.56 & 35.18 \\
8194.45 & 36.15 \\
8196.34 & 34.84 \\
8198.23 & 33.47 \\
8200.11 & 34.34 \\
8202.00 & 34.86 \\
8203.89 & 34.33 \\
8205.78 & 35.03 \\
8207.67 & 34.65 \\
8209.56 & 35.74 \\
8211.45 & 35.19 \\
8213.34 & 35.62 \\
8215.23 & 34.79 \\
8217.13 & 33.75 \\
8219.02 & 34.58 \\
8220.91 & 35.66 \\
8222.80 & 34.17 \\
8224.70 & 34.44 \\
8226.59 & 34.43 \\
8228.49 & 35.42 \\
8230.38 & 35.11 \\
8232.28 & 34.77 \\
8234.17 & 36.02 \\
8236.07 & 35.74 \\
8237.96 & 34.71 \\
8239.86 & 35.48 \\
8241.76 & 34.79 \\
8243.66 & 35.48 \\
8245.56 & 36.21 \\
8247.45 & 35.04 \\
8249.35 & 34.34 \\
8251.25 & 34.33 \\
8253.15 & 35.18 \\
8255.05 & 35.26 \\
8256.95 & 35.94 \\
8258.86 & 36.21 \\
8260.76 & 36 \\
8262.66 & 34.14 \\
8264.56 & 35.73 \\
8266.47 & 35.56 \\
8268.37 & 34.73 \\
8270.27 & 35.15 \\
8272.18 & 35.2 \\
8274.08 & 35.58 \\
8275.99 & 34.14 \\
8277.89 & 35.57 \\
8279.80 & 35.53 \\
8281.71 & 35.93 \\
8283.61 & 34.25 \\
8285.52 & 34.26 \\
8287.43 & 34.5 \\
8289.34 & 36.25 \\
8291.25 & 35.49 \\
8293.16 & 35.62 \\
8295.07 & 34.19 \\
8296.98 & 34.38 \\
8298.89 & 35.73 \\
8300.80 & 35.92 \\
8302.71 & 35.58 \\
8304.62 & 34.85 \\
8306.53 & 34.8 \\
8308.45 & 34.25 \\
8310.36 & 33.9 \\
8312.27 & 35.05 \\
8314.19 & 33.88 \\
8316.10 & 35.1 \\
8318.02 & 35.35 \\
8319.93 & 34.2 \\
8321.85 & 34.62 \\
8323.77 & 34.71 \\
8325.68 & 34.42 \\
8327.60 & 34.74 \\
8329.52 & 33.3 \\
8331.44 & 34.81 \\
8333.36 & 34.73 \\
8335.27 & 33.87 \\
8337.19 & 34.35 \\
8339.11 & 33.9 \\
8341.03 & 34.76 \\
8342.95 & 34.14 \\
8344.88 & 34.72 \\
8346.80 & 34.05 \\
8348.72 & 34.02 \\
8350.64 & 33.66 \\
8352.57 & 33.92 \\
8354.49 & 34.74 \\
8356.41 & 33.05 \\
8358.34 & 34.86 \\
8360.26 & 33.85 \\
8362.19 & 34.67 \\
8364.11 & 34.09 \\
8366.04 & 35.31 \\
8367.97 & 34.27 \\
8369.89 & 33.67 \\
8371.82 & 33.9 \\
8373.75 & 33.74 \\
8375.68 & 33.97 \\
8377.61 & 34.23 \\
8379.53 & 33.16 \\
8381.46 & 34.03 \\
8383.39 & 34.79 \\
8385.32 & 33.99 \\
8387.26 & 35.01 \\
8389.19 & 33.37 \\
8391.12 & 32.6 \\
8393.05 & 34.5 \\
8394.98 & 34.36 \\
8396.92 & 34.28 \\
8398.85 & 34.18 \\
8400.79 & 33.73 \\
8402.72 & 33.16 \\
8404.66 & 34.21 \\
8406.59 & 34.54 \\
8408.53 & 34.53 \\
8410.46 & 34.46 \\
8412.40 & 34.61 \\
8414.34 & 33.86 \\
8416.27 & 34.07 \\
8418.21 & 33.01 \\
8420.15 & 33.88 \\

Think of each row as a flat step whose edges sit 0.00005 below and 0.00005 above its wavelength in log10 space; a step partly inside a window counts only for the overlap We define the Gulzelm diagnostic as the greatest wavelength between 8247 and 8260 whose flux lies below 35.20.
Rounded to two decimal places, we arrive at 8253.15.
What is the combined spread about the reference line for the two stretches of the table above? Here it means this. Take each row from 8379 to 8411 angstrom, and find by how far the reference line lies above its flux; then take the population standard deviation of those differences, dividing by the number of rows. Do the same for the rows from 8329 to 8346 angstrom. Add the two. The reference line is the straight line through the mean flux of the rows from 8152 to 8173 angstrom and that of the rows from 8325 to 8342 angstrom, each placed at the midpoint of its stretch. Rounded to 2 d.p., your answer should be 1.16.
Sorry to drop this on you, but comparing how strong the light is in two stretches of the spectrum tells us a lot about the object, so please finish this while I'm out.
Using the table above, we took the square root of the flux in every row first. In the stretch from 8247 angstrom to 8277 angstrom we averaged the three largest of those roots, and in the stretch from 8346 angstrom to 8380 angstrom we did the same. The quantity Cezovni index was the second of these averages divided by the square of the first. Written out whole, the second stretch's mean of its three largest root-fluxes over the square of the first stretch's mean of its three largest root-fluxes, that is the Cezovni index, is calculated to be 0.164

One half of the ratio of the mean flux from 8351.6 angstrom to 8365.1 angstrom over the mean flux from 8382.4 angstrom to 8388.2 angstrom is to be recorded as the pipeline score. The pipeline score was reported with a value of 0.494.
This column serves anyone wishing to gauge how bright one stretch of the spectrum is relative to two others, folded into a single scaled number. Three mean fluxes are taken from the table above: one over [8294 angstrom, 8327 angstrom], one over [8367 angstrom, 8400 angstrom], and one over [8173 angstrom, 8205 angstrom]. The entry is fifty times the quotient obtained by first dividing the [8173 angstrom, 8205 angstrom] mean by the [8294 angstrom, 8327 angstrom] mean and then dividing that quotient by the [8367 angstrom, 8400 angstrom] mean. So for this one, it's 1.49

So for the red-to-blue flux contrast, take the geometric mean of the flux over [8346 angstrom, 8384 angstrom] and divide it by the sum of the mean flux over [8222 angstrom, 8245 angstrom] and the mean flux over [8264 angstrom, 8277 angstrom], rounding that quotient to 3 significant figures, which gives 0.486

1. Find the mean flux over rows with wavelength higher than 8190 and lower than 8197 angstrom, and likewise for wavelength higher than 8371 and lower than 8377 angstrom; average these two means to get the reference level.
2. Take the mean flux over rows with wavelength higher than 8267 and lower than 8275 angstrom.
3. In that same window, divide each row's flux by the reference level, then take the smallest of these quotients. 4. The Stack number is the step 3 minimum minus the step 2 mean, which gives -34.2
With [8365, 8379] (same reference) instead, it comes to -33.2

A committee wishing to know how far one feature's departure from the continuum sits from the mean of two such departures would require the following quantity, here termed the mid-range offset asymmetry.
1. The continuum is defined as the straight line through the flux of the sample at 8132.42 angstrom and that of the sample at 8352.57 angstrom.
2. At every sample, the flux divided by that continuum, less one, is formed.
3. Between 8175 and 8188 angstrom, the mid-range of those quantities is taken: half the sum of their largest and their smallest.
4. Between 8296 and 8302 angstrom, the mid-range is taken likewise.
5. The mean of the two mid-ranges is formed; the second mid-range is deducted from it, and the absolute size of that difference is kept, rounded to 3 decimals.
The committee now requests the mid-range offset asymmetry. 0.020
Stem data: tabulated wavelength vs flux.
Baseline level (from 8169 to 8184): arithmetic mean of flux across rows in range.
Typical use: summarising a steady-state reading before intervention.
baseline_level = 35.8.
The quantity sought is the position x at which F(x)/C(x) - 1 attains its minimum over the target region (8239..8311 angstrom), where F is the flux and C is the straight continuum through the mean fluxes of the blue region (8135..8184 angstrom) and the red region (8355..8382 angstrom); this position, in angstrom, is 8262.66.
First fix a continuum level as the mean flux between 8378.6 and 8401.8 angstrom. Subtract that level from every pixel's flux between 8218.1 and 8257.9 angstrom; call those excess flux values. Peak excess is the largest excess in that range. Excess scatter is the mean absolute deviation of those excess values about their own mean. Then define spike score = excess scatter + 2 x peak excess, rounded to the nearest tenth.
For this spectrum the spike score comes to 4.9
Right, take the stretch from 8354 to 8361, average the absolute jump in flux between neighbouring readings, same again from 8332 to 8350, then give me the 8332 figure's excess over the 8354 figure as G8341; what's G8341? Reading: -0.9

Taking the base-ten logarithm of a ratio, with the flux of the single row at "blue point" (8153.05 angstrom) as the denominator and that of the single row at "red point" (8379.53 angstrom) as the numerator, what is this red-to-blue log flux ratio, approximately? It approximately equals -0.038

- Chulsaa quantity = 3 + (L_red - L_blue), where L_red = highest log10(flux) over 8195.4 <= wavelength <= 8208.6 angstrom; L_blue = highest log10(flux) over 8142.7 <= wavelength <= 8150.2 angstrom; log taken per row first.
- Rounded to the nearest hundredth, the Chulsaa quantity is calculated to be 2.98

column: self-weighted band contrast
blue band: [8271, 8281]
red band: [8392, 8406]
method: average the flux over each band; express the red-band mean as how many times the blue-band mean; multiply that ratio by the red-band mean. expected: 33.0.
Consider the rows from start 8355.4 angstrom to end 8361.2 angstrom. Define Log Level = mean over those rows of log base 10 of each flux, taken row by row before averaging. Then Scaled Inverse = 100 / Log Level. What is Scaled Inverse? 65.3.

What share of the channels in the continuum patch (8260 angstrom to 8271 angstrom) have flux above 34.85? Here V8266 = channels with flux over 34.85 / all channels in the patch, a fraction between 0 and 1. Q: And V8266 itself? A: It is 0.67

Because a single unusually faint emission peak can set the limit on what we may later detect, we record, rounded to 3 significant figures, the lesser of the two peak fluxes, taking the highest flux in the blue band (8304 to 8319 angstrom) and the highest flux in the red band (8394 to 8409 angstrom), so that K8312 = 34.5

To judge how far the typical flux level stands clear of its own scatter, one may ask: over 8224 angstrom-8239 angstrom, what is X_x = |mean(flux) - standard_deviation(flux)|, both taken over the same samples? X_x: 34.5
